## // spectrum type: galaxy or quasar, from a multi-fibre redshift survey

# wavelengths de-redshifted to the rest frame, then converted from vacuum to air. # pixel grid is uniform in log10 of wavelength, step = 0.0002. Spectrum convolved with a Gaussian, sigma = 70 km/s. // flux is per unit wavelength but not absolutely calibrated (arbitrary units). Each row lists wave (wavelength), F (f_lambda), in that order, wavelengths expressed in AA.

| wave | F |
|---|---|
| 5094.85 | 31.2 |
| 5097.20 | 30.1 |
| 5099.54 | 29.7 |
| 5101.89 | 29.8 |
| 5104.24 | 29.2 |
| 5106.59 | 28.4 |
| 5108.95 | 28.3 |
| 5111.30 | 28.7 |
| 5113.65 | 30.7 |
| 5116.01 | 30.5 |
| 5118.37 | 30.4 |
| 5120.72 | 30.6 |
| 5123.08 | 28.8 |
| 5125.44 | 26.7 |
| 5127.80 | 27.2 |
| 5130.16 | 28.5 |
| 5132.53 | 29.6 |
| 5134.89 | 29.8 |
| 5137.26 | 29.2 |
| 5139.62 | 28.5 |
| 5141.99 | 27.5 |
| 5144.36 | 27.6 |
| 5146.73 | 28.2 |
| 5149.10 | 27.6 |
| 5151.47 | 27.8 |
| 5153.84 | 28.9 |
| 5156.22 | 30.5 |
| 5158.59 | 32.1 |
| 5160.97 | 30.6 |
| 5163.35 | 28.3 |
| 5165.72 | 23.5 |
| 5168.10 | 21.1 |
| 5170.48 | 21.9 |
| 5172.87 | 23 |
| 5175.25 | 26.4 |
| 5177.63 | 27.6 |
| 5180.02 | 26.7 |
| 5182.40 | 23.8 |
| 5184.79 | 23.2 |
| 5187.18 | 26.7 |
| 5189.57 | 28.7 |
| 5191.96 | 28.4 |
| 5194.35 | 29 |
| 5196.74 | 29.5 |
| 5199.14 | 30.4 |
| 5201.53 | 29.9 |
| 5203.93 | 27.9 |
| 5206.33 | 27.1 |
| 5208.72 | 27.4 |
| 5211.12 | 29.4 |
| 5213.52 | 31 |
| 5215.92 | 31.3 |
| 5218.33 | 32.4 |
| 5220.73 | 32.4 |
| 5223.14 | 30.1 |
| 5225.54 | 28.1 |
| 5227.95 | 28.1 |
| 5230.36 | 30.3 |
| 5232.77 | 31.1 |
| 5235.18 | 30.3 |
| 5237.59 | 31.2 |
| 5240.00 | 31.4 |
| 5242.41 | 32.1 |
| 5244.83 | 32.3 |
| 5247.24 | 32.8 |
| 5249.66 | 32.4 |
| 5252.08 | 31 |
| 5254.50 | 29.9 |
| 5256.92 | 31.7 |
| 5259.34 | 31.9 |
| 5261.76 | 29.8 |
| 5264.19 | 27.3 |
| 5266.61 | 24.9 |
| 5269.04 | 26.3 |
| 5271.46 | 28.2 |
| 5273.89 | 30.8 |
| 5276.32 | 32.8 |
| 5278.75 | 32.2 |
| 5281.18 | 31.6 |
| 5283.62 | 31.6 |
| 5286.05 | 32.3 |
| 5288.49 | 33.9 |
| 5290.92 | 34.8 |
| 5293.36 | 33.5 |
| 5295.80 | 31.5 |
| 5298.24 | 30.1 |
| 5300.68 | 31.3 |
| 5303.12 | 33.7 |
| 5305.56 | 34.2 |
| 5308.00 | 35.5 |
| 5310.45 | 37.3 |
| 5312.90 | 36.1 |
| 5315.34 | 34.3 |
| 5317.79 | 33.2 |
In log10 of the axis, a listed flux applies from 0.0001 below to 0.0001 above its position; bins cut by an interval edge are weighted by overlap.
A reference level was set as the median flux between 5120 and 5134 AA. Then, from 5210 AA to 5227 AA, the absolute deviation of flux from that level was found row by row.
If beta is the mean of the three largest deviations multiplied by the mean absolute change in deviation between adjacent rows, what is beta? 3.5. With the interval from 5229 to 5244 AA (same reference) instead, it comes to 2.0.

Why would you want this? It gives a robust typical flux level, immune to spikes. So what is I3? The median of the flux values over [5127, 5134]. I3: 28.5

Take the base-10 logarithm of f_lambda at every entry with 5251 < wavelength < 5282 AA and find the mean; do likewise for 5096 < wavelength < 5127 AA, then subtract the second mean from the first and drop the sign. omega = 0.01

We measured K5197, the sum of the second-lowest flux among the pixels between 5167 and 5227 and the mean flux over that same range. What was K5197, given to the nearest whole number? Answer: 50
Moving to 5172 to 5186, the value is 48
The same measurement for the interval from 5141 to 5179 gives 49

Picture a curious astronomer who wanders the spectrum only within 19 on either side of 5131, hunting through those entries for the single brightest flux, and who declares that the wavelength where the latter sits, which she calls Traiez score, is 5113.65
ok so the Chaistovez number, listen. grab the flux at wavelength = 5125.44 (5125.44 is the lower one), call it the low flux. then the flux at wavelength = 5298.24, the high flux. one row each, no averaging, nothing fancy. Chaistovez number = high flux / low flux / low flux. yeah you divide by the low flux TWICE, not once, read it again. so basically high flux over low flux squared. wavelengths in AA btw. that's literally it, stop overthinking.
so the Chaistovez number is 0.0422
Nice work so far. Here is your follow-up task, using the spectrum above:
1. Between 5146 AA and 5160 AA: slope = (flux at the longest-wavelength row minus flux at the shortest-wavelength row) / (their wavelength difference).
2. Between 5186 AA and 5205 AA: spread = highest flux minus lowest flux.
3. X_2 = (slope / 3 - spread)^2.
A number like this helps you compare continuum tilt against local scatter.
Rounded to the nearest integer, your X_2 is 13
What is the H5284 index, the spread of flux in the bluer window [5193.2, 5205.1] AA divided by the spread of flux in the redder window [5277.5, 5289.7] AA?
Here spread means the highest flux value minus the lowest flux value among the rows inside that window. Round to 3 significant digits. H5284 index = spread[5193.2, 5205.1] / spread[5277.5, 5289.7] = 1.09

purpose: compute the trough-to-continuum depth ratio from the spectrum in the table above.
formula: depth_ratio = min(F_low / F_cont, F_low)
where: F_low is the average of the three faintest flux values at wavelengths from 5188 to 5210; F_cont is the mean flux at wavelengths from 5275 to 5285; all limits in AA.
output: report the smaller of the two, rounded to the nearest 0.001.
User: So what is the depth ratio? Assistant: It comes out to 0.857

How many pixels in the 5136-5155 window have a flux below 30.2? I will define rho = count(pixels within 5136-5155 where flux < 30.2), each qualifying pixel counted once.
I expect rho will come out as 8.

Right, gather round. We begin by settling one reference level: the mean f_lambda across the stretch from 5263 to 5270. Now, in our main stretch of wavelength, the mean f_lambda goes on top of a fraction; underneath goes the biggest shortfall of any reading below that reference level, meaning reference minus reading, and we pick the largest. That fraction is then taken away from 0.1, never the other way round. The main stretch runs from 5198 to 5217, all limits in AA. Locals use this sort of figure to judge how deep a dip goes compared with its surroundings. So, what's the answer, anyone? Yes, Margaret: 31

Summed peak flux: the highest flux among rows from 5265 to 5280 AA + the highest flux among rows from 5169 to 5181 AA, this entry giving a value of 60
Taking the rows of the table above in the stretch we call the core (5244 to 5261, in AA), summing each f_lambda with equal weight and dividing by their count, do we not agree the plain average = 31.7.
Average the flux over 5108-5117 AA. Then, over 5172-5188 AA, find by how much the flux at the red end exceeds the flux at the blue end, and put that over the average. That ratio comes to 0.125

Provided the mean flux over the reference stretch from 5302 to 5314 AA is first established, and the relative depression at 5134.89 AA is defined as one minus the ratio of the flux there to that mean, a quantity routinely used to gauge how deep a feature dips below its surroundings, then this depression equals 0.16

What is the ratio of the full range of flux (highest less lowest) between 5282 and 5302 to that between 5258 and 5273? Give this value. 0.67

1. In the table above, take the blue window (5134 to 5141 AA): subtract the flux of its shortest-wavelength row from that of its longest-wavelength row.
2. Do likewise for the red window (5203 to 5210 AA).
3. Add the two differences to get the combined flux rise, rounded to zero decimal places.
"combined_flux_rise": -2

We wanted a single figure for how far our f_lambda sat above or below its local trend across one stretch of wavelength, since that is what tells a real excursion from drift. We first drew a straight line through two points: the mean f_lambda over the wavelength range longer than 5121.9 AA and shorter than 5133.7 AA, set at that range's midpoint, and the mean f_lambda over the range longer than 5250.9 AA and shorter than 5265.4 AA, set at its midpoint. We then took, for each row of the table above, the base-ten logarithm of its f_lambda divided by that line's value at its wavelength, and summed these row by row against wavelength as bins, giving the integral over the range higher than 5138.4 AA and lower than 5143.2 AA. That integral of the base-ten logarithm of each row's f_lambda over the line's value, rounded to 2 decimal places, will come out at -0.03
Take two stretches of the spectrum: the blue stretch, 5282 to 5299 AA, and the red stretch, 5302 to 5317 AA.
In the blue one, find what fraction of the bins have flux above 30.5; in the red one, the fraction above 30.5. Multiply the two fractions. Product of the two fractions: 0.86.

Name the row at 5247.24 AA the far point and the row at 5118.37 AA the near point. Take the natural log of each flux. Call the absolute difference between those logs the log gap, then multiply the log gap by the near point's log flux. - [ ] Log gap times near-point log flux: 0.26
